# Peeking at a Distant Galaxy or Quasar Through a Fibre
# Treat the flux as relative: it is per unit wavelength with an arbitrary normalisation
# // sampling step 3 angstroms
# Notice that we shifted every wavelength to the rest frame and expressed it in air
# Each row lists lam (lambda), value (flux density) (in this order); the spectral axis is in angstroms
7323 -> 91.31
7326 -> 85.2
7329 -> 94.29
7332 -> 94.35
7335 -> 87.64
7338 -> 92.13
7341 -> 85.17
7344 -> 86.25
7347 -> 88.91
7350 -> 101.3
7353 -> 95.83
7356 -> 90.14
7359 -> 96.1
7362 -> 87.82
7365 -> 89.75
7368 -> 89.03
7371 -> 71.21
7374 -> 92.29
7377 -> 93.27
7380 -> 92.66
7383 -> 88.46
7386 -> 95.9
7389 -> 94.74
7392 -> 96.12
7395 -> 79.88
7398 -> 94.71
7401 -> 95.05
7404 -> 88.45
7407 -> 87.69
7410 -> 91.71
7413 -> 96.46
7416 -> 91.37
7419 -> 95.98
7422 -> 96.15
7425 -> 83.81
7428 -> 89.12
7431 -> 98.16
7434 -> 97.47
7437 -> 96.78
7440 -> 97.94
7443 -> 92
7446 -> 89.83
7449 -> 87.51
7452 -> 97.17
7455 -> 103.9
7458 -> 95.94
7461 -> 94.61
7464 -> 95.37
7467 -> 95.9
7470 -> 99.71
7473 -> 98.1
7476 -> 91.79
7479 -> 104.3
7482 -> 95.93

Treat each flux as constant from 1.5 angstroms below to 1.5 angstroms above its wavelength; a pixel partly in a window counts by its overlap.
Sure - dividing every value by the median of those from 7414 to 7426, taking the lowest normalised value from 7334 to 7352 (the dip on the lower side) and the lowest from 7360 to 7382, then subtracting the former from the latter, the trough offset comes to -0.15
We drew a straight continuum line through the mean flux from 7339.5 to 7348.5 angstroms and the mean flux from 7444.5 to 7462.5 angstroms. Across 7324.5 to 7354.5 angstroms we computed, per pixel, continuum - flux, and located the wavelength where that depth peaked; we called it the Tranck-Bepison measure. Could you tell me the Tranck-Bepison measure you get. 7341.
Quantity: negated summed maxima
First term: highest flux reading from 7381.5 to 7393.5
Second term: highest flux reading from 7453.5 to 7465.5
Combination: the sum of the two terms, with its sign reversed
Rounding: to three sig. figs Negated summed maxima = -200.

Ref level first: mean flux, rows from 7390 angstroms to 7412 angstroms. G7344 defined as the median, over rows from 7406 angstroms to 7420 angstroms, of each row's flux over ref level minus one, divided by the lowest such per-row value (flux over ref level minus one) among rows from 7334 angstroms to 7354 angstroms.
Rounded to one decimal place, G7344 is -0.2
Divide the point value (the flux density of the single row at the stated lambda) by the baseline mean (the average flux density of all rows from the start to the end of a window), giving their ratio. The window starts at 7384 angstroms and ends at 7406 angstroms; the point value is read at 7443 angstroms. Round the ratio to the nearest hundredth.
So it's 1.00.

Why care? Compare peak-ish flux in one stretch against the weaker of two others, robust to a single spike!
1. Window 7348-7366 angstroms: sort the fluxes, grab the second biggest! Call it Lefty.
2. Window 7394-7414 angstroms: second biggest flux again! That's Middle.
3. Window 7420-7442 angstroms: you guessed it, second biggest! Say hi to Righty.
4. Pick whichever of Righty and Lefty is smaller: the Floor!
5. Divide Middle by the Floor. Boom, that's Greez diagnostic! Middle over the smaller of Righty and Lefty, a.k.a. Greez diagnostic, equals 0.99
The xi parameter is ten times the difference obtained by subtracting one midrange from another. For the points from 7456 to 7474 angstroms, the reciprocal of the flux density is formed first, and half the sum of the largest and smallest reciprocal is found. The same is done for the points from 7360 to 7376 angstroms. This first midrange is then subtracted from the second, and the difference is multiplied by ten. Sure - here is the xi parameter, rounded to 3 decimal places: 0.021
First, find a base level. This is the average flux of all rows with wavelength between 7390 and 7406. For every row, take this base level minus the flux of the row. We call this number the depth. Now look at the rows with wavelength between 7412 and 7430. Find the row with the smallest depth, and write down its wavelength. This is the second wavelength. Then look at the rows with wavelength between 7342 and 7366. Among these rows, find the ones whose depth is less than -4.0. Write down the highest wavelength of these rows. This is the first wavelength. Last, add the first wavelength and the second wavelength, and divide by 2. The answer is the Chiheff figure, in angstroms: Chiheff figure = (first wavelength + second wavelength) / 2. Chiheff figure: 7386.0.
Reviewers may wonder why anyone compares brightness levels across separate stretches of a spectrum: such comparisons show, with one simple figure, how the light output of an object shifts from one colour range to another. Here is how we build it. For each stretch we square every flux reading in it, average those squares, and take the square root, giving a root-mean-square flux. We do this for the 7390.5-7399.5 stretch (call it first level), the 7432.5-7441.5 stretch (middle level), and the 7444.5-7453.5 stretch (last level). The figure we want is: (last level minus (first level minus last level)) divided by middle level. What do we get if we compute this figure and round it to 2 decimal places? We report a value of 0.95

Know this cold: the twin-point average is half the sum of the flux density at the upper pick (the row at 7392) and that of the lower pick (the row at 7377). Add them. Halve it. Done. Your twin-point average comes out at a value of 95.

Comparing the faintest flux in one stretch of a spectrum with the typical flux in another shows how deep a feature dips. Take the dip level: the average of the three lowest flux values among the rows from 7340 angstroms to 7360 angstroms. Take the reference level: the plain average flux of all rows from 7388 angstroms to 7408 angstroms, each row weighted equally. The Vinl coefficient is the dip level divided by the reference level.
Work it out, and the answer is 0.954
